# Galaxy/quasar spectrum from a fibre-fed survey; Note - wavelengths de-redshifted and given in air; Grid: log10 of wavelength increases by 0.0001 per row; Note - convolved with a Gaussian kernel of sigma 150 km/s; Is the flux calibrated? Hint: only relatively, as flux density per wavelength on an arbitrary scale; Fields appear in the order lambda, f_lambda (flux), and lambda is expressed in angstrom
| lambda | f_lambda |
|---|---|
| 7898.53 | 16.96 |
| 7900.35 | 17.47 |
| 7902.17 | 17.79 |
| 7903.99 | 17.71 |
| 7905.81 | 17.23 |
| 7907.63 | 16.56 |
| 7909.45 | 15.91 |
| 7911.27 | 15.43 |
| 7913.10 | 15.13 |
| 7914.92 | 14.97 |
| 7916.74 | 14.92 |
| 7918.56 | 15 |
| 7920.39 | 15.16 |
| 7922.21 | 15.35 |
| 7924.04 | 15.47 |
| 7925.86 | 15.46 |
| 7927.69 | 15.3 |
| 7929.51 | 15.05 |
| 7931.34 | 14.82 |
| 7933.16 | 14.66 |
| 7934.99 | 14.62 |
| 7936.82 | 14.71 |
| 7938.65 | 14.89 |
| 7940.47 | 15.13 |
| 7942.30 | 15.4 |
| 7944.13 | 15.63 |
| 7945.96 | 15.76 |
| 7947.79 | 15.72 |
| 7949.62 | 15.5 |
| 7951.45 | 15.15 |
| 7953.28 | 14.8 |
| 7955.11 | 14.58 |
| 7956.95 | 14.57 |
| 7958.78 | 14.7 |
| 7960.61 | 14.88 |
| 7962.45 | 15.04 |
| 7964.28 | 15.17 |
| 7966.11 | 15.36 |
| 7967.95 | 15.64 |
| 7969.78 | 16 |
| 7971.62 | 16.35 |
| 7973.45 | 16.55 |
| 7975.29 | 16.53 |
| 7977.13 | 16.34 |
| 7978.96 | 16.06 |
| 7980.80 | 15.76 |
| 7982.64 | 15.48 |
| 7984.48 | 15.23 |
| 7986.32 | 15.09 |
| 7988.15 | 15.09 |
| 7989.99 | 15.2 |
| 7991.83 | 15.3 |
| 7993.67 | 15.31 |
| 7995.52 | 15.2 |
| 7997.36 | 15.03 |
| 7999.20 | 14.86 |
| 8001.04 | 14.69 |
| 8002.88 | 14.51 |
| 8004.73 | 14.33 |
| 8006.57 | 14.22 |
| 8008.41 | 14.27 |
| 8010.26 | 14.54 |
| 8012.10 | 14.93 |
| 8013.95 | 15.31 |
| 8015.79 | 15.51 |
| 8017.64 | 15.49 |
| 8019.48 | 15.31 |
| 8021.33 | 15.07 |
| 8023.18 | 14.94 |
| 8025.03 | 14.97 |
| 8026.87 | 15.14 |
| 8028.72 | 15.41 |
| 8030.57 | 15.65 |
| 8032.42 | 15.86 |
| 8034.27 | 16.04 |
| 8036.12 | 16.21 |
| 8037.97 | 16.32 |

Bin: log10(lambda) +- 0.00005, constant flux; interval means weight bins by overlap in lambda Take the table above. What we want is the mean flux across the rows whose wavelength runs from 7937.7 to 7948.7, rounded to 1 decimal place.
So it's 15.4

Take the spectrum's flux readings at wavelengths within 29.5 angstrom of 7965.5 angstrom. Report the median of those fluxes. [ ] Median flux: 15.3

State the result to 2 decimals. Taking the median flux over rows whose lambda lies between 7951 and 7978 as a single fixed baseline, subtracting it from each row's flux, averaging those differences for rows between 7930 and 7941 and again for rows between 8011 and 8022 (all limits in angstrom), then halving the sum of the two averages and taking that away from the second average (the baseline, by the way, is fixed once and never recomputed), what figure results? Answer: 0.23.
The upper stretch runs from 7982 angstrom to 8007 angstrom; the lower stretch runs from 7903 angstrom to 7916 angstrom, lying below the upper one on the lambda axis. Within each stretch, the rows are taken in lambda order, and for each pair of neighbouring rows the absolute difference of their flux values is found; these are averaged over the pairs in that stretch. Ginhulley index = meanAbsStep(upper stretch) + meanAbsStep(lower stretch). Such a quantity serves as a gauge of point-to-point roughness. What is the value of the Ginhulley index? 0.59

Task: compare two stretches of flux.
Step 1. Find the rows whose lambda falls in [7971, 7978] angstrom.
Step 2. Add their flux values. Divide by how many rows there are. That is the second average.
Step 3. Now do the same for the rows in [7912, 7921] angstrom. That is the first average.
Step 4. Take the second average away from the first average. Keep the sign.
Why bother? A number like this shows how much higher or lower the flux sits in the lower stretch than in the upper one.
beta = -1.4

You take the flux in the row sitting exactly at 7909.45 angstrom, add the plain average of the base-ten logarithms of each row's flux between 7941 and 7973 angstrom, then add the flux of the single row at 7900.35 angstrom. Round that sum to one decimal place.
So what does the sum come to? 34.6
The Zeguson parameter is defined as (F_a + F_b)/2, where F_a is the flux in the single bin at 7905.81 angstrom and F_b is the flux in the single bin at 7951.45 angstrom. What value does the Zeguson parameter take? 16.2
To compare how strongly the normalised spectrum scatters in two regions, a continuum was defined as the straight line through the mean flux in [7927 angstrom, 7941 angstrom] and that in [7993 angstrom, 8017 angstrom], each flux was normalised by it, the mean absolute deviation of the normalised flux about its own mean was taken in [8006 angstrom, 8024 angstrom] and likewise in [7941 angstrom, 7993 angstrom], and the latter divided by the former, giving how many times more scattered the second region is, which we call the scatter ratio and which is 1.18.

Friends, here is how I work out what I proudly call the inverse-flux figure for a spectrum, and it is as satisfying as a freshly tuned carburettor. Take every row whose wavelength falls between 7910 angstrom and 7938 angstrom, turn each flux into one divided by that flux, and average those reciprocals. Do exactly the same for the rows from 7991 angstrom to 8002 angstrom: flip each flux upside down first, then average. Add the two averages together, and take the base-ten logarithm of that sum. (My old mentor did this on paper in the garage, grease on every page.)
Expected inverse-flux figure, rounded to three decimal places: -0.877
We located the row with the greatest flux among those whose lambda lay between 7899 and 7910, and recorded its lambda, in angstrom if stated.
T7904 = 7902.17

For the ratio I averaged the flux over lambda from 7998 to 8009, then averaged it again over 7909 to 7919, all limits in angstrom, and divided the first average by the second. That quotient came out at 0.95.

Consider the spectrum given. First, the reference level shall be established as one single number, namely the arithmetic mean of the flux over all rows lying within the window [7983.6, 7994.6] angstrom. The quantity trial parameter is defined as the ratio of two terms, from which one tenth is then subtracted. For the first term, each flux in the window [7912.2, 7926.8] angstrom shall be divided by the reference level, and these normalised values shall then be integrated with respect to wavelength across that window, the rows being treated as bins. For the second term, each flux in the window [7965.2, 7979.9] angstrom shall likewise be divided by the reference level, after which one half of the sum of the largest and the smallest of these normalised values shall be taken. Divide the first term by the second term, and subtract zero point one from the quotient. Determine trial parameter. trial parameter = 13.8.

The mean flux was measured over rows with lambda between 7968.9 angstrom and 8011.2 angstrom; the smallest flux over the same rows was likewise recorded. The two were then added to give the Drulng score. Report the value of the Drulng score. 29.5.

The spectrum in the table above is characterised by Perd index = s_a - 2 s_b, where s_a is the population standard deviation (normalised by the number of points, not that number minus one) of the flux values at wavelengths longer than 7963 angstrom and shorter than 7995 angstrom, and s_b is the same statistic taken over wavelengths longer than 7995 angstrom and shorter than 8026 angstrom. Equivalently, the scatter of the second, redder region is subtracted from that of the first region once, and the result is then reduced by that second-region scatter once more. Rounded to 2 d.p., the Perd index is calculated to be -0.29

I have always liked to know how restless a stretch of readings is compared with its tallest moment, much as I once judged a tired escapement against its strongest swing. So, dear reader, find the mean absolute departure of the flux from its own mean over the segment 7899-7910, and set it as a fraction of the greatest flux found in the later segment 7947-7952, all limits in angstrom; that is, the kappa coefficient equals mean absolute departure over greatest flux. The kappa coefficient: 0.037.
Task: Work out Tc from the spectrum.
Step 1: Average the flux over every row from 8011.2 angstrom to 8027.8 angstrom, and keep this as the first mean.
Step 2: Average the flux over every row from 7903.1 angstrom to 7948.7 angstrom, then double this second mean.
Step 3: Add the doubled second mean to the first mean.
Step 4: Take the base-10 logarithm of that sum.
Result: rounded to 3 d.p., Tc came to 1.663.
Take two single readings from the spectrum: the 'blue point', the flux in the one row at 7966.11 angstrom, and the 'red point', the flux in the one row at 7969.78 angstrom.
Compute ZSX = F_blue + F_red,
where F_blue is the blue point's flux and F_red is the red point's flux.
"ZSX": 31.4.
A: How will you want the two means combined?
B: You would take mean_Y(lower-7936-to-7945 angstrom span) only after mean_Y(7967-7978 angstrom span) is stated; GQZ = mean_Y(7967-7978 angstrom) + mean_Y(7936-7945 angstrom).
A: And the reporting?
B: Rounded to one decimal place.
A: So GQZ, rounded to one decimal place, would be 31.4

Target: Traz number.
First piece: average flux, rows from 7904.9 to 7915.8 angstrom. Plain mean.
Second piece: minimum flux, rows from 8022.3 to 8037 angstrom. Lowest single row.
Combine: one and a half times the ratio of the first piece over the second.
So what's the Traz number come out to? 1.59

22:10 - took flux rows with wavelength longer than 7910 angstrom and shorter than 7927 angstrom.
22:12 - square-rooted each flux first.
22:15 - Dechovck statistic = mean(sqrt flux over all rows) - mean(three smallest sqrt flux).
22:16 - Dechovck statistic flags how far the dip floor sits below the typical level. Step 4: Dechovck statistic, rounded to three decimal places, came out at 0.032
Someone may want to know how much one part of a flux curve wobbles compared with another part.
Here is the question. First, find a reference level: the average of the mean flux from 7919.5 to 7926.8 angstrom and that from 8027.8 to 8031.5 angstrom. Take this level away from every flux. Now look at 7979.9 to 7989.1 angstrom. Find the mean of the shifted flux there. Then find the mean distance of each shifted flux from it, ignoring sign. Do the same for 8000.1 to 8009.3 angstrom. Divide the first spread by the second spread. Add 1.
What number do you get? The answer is 2.48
